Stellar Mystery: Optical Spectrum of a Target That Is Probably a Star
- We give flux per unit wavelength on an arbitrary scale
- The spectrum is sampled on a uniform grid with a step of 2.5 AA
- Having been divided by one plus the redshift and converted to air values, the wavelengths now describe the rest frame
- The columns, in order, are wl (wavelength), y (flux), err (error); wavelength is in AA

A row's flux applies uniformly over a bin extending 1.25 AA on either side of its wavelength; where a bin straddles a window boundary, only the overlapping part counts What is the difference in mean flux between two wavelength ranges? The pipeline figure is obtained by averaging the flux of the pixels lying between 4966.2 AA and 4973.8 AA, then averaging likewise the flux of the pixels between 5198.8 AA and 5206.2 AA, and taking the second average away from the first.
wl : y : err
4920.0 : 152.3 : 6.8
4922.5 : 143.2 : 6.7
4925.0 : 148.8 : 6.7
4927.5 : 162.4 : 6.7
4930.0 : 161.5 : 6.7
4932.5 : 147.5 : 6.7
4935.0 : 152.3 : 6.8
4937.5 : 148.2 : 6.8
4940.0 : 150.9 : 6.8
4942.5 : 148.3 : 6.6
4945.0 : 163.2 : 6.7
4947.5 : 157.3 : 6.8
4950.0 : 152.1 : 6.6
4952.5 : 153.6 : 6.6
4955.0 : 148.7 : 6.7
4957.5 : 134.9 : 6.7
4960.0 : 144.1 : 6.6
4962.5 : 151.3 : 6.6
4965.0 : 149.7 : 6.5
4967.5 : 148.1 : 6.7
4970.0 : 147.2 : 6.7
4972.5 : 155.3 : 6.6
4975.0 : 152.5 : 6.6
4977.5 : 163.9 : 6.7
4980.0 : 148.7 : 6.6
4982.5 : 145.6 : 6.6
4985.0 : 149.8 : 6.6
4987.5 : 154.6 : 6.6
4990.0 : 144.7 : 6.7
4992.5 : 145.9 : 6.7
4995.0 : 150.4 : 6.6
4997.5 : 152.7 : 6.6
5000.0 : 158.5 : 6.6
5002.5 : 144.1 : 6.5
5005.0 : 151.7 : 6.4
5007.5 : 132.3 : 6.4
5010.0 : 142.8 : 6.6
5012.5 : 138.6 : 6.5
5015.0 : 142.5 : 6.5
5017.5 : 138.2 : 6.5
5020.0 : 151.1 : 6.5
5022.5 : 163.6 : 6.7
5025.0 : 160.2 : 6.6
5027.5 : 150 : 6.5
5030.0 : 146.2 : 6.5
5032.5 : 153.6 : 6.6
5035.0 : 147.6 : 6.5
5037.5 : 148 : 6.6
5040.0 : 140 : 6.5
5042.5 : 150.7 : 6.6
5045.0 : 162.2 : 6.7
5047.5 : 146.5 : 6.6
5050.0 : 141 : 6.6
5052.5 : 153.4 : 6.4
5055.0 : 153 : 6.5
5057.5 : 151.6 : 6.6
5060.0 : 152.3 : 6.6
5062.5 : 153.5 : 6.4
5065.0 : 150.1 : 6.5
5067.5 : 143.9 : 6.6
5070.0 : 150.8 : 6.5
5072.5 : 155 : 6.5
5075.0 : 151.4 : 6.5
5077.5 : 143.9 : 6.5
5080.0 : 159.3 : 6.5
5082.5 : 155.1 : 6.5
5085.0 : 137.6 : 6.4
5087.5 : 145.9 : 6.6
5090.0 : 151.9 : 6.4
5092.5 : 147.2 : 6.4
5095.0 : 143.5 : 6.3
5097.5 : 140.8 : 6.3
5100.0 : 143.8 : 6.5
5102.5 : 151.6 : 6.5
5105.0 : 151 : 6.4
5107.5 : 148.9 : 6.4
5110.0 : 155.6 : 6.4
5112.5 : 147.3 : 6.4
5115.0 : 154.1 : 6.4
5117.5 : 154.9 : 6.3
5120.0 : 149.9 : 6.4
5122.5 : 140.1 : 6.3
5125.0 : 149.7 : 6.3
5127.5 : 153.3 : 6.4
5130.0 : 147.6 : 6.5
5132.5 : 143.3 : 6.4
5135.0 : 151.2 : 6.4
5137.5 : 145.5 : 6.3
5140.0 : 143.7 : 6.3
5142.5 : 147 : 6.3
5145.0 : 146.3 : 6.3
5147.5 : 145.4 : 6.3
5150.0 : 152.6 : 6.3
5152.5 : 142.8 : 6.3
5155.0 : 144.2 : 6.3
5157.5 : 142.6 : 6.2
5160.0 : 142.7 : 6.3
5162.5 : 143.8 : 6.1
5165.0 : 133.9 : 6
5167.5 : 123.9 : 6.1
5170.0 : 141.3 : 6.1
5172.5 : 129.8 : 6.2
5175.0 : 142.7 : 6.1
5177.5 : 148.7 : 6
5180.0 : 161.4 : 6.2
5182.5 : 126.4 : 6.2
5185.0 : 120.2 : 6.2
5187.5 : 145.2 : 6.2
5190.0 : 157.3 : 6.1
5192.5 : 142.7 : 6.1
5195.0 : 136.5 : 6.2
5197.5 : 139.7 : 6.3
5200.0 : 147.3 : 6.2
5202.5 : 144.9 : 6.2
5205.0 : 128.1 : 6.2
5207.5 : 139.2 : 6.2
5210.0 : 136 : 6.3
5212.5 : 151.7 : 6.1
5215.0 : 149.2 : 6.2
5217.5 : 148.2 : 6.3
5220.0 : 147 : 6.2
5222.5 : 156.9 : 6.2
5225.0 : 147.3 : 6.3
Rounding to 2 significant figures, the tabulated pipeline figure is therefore 10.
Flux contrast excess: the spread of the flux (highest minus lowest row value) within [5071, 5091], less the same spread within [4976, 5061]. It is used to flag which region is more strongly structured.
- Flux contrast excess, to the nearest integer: -10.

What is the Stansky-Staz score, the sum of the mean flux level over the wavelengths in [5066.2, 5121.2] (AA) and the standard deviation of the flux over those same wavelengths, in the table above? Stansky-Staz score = 155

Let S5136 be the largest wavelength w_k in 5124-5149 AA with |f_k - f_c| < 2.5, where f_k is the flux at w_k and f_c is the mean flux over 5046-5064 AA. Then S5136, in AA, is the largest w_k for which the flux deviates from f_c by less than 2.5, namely 5135.0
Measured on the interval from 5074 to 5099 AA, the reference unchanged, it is 5090.0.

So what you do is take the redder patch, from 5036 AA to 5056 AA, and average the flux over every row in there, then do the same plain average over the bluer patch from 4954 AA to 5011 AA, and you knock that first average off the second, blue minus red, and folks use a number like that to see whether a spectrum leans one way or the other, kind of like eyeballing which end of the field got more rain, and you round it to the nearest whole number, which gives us -1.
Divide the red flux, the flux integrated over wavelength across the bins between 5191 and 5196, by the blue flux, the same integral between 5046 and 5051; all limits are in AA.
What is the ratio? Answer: 0.971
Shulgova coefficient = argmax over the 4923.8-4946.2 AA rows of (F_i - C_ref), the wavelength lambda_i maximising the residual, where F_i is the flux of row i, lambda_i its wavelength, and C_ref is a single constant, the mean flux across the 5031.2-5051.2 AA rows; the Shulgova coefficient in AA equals 4945.0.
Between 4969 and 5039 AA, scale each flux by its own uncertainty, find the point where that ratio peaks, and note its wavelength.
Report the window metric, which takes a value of 4977.5 AA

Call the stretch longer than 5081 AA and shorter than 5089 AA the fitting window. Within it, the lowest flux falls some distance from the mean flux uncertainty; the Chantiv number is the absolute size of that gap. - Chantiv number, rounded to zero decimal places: 131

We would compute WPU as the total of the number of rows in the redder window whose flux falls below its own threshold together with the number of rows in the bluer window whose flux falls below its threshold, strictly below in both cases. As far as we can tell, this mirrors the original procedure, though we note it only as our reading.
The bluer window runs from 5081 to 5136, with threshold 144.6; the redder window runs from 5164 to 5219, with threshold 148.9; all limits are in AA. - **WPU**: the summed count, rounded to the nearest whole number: 24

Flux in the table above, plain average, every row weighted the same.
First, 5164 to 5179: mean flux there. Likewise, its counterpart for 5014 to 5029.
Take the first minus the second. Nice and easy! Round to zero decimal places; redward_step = -14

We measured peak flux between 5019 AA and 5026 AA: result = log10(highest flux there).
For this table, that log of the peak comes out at 2.21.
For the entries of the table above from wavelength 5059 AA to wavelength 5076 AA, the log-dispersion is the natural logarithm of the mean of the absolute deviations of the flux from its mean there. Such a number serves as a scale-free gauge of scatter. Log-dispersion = 0.9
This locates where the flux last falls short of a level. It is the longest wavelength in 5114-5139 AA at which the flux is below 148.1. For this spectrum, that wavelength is 5137.5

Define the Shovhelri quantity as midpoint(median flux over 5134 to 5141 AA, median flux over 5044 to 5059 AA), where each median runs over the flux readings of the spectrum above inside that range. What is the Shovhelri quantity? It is 149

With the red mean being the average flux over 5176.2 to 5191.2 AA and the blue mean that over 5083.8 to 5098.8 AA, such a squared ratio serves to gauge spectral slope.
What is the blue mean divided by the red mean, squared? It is 1.02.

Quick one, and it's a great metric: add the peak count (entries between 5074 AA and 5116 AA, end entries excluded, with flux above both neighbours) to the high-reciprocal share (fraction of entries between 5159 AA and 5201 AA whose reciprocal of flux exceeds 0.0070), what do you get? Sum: 4.65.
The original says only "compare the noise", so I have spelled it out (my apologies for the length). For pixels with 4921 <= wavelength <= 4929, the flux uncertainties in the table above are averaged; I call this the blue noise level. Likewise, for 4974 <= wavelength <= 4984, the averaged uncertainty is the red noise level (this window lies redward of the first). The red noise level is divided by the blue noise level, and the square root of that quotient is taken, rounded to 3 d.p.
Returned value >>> 0.994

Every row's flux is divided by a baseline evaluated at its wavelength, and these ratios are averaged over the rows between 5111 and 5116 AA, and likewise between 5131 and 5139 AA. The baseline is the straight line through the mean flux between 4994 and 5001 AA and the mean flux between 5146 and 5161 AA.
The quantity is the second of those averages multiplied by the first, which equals 1.027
